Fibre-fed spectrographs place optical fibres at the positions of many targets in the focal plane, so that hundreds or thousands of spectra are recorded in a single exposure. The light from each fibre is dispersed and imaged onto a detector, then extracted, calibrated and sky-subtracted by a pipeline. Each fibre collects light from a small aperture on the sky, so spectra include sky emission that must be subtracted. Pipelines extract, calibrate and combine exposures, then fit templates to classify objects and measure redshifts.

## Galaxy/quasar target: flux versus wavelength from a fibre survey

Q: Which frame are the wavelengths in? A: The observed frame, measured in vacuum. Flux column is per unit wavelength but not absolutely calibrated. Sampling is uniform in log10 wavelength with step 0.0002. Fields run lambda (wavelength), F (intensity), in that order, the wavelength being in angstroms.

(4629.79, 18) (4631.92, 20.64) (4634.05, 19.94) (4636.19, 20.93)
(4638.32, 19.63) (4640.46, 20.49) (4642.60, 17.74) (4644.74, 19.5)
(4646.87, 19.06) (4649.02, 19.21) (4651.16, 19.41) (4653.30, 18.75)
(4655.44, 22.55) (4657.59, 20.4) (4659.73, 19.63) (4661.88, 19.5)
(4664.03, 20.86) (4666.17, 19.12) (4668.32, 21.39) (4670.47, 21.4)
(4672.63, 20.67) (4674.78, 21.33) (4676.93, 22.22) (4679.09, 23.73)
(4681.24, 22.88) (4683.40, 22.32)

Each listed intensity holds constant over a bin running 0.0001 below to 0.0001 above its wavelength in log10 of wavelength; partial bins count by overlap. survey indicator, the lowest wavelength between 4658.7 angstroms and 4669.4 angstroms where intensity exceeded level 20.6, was 4664.03 angstroms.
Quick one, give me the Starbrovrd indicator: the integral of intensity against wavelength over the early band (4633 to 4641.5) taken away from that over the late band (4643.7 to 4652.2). -8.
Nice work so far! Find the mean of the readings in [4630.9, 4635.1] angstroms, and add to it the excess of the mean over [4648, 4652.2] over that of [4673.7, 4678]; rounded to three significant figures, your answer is 17.8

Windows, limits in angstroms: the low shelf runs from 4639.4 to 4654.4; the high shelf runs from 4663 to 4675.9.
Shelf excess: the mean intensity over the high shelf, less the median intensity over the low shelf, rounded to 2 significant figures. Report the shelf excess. 1.6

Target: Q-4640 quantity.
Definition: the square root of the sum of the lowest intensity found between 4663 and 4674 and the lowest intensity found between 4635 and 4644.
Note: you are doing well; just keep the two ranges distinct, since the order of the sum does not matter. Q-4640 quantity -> 6.07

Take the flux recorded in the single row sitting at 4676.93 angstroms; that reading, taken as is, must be 22.22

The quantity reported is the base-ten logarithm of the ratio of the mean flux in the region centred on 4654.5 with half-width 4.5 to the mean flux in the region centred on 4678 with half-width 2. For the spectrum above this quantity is -0.054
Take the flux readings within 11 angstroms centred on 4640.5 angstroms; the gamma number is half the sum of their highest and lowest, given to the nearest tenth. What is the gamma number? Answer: 19.3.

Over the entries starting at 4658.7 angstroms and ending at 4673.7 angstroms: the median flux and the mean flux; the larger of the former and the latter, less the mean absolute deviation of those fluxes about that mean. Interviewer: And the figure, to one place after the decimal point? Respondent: 19.9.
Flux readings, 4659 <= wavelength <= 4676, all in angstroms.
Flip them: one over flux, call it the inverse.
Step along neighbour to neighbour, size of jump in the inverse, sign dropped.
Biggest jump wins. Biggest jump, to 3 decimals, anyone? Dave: 0.006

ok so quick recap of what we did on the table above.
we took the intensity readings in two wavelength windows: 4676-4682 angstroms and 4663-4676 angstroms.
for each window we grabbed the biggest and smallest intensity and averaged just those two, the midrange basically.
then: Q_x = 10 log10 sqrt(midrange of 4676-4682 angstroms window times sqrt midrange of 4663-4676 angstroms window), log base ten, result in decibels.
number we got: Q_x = 10.1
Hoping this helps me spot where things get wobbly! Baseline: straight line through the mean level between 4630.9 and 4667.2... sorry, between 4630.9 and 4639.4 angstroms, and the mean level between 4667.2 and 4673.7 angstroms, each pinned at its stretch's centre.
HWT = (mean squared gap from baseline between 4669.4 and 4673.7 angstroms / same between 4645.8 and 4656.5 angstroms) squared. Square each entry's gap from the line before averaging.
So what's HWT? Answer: 0.0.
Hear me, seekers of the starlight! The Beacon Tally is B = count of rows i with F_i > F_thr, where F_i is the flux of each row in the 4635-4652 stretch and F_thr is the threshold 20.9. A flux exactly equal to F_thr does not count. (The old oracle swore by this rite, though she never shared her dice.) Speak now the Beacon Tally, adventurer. 1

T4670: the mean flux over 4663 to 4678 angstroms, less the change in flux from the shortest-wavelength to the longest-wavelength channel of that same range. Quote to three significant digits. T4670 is 19.6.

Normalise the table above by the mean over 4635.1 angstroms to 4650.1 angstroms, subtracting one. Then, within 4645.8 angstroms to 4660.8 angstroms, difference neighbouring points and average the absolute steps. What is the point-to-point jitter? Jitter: 0.066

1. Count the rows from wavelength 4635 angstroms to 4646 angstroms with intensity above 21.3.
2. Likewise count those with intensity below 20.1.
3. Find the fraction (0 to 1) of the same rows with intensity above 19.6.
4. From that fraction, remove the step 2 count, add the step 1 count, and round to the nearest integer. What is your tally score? -2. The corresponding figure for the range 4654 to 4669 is 0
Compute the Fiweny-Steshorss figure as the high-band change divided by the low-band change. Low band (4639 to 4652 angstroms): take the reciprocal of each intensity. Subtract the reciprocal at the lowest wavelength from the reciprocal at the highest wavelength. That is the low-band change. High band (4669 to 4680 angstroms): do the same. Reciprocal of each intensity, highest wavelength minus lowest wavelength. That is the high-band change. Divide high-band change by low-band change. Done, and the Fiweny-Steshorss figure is -1.7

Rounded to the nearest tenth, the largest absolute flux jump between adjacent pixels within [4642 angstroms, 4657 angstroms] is 3.8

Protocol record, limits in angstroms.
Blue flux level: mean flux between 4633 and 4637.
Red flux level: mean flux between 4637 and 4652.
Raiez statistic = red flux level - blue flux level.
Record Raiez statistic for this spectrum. -1.1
